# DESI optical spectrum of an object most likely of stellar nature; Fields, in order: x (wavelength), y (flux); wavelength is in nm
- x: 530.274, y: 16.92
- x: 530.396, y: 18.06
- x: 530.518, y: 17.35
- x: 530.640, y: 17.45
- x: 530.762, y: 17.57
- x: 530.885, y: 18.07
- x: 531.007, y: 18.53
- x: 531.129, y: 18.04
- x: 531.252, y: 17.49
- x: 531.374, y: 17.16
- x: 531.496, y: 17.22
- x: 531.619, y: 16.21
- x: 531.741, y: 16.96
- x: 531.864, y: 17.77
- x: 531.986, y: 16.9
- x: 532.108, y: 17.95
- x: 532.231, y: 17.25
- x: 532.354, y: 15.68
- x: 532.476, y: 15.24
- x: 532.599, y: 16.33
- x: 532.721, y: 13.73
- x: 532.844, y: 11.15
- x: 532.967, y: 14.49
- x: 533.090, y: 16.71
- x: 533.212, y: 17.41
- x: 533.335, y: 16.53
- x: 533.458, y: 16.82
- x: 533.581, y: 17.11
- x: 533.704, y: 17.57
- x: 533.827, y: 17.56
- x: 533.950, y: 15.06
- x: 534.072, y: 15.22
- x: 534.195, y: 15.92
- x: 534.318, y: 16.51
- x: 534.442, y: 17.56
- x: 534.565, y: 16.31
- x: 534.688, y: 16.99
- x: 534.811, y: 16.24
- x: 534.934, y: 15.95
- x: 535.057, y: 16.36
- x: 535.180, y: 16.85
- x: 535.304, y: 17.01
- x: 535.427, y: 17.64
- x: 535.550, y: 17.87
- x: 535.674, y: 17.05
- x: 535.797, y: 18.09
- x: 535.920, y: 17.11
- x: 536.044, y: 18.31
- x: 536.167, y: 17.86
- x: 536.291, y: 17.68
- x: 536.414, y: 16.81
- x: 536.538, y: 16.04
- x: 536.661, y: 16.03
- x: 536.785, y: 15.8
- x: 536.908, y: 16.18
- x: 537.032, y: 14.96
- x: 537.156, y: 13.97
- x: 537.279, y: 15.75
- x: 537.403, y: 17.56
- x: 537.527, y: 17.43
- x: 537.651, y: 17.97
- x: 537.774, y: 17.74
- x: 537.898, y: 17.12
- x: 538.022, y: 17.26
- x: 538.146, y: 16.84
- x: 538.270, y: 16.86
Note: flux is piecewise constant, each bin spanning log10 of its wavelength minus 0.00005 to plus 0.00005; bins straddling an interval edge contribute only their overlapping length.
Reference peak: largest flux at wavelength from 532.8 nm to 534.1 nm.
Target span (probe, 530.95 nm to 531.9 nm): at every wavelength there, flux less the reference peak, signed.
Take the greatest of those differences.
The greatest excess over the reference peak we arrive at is 1.0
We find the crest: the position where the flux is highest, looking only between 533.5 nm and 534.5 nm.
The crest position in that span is 533.704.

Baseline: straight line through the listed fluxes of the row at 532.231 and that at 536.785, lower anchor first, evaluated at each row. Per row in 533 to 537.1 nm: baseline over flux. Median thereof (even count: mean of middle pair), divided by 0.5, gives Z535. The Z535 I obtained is 1.95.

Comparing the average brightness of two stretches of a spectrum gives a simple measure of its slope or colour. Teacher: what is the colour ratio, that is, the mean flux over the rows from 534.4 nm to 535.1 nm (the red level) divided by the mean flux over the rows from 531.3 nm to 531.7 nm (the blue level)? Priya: 0.98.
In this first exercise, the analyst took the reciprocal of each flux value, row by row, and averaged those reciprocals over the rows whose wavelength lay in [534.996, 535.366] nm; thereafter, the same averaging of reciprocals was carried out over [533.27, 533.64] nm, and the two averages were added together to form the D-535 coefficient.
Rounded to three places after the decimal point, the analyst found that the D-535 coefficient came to 0.119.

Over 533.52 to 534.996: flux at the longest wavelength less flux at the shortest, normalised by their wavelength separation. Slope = -0.86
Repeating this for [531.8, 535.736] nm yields -0.19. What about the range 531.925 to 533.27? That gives 0.42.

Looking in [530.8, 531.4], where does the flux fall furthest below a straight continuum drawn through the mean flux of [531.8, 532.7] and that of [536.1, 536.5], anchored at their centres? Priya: 531.374 nm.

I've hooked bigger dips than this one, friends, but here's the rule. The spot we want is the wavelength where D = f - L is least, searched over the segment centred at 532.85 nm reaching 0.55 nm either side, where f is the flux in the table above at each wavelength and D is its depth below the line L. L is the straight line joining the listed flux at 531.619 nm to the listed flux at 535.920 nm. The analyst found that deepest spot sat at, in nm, 532.844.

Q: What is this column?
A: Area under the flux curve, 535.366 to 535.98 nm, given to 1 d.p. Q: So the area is 10.8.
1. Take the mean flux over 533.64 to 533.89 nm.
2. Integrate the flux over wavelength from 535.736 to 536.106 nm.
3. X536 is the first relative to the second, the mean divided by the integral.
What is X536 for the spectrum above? 2.7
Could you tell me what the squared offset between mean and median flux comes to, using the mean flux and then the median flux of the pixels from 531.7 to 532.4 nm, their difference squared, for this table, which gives 0.000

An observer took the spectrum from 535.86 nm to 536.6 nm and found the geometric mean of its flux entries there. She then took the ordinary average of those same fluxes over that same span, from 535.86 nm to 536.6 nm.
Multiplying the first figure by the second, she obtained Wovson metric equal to 299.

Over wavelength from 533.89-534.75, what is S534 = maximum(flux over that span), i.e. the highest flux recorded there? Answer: 17.56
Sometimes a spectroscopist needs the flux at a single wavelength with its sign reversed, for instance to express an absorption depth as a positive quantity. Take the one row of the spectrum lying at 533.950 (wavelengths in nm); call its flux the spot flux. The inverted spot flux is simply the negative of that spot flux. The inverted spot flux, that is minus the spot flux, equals -15.1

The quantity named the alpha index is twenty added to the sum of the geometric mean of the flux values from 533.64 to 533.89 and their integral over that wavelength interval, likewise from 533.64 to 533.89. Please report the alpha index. 41.9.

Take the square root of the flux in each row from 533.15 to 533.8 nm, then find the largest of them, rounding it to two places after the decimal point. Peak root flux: 4.19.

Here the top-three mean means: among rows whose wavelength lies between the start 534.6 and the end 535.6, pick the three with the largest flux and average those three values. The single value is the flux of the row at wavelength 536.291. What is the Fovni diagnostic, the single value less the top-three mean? 0.2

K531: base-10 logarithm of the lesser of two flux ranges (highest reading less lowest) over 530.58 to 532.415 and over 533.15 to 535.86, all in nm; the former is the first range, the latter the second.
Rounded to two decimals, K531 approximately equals 0.45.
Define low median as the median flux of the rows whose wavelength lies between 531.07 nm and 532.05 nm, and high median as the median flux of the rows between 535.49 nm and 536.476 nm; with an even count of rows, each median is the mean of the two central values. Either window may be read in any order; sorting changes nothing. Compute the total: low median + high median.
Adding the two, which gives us 35.0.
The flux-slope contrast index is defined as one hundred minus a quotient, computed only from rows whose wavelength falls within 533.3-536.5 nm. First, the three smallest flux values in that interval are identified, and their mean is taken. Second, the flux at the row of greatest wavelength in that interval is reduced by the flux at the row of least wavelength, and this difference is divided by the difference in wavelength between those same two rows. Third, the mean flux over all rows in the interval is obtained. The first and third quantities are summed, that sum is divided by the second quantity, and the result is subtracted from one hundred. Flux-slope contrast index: -255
